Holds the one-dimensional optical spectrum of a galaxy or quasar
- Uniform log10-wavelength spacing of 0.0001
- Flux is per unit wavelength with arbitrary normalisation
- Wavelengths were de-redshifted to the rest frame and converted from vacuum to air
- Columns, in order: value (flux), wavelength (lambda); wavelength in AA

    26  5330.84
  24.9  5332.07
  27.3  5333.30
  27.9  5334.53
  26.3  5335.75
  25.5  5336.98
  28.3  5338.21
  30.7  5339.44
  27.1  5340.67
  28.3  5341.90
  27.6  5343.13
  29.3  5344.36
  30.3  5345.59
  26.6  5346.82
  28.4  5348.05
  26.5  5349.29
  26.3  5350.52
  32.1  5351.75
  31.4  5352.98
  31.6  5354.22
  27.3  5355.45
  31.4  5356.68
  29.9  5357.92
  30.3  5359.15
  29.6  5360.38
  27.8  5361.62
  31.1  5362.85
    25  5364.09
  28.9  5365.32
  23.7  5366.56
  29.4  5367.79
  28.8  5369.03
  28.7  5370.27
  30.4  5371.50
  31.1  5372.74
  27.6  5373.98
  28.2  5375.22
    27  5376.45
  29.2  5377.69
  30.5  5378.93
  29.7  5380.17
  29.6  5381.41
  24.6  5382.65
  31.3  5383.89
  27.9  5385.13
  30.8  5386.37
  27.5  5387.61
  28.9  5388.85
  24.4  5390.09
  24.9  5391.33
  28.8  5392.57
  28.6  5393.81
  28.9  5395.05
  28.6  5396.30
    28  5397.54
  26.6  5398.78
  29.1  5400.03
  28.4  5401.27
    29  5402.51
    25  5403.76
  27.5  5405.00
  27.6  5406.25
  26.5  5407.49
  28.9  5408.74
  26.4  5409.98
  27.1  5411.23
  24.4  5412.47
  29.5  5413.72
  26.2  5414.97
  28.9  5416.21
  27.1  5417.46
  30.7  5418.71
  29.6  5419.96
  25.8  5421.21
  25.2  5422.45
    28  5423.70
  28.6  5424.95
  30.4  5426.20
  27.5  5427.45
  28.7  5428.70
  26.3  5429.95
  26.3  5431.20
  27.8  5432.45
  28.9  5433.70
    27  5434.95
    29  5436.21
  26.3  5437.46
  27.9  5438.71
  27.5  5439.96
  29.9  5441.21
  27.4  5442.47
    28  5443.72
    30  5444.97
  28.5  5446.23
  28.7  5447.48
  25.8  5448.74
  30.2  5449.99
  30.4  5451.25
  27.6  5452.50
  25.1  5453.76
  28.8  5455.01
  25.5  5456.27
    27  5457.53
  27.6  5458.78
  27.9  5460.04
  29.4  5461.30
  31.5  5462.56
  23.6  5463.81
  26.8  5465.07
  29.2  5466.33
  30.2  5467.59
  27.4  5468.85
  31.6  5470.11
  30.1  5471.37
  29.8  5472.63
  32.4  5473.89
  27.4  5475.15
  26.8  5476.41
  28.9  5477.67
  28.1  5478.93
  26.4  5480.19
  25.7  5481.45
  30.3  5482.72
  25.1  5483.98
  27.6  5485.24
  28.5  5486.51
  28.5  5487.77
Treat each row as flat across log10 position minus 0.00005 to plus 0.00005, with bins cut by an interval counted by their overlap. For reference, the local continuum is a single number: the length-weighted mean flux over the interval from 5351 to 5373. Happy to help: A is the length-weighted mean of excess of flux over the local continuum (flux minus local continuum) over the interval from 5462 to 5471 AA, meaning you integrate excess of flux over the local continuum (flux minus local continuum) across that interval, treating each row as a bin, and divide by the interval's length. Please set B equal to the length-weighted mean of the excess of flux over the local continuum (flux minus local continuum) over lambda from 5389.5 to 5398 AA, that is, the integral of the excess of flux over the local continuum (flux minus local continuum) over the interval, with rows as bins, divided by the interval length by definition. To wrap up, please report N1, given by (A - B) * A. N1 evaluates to -0.8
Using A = -0.7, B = -1.9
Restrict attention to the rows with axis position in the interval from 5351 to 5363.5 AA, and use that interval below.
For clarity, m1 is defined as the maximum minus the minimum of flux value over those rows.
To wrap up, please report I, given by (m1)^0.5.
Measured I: 2.19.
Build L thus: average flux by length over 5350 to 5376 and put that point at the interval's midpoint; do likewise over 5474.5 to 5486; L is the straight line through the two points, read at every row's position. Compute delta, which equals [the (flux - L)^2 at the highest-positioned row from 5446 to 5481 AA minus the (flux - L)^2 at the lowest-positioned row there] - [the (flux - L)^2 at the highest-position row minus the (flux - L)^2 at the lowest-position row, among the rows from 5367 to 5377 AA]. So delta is -3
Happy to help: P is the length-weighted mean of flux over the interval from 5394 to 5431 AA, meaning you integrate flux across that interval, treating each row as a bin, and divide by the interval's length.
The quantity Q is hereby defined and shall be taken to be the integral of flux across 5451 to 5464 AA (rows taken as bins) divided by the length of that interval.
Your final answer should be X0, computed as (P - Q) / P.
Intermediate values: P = 27.7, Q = 27.74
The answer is 0.000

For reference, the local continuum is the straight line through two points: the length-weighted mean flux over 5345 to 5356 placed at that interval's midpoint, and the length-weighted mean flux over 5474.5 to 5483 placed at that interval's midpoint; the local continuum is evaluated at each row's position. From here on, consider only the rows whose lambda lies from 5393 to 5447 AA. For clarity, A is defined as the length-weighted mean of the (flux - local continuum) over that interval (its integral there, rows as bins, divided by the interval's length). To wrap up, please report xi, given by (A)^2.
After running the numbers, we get 0.1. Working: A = -0.3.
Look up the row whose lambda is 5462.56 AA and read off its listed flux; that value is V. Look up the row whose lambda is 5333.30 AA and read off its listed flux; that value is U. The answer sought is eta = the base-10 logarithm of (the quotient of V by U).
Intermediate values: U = 27.3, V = 31.5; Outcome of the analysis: 0.06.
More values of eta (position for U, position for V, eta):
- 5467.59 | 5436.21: -0.02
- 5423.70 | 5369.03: 0.01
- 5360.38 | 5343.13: -0.03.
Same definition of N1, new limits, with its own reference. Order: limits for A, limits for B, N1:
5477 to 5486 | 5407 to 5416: -0.7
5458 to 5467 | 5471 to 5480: 1.2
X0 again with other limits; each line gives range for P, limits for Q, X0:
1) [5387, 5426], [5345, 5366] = -0.053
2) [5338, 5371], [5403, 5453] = 0.033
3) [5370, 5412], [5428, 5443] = 0.014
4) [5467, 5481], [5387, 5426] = 0.047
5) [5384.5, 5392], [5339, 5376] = -0.051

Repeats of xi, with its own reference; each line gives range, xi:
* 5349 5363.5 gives 0.6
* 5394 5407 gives 0.3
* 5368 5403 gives 0.0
